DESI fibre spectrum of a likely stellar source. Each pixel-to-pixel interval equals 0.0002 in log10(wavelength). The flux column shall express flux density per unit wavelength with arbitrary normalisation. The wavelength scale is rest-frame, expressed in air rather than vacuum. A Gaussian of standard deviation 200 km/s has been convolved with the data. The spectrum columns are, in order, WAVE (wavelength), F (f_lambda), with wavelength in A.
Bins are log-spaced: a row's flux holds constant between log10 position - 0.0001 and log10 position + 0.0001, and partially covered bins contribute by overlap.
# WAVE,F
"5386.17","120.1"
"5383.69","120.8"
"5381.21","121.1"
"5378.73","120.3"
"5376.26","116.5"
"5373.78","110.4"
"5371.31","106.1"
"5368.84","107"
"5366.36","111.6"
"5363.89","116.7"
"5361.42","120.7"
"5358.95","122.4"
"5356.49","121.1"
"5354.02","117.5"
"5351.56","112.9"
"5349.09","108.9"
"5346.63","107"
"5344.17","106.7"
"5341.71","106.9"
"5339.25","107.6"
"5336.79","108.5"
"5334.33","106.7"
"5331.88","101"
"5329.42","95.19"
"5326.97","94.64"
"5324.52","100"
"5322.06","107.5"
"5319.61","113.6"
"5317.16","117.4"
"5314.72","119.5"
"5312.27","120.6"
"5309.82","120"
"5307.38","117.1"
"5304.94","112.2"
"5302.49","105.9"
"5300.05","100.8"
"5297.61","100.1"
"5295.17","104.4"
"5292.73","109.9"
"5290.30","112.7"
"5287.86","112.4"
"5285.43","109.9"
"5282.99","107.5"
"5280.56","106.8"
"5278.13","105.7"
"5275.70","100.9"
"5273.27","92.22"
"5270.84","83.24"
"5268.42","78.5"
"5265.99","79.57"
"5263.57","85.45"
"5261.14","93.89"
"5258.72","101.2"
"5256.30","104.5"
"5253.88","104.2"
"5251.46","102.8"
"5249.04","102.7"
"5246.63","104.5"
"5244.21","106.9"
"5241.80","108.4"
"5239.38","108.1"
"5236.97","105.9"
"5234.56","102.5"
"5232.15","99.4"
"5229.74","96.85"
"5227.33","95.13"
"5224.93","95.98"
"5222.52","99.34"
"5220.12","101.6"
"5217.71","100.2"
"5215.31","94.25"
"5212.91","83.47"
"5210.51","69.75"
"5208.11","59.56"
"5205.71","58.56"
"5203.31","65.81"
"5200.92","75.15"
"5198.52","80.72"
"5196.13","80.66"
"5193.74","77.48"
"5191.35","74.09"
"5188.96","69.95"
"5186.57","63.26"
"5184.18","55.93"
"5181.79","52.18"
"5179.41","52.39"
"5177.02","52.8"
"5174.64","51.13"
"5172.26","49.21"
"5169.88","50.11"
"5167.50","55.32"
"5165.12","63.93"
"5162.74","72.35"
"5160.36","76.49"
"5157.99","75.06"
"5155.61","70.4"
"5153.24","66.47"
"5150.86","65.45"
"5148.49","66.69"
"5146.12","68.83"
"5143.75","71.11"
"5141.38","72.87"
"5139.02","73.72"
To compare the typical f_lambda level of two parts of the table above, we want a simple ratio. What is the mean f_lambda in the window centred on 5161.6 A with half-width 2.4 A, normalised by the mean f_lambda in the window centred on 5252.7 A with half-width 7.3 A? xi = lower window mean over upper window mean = 0.72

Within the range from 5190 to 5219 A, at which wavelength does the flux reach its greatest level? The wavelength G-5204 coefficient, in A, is 5217.71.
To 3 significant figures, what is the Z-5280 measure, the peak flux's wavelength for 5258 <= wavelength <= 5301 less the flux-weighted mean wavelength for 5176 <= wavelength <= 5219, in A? 91.2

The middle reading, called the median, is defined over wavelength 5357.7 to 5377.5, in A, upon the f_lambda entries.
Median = 114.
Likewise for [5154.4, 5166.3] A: 72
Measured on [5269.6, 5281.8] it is 101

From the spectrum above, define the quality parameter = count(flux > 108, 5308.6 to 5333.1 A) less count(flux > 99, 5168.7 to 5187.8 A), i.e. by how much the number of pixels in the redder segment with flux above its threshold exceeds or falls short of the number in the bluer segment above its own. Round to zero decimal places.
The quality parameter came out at 5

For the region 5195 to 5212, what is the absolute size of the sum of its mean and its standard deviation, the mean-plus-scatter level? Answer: 79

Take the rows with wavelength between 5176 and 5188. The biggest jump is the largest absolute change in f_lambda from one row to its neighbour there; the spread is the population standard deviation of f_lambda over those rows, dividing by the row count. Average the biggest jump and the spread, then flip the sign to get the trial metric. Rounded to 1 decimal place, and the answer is -5.8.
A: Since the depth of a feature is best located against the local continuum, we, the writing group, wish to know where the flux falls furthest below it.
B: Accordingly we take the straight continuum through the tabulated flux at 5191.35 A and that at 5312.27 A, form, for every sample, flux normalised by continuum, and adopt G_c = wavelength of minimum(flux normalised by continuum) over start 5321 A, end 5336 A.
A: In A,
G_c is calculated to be 5329.42 A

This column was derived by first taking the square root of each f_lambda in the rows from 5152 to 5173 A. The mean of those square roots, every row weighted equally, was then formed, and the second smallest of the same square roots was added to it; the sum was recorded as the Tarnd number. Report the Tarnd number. 15.1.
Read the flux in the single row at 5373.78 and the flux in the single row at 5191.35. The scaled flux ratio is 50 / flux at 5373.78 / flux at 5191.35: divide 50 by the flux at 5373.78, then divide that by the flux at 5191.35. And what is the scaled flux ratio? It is 0.0061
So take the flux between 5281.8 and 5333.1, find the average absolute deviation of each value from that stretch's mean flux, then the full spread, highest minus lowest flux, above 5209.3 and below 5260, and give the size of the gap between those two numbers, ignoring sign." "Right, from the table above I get 32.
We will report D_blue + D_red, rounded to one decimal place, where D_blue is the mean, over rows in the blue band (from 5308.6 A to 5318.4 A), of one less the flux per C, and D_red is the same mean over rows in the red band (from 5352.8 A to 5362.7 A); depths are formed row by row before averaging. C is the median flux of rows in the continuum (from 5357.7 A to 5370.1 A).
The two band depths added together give -0.1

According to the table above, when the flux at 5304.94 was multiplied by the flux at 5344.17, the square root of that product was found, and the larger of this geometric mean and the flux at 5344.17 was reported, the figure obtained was 109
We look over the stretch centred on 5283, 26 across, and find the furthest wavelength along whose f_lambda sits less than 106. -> 5295.17 A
